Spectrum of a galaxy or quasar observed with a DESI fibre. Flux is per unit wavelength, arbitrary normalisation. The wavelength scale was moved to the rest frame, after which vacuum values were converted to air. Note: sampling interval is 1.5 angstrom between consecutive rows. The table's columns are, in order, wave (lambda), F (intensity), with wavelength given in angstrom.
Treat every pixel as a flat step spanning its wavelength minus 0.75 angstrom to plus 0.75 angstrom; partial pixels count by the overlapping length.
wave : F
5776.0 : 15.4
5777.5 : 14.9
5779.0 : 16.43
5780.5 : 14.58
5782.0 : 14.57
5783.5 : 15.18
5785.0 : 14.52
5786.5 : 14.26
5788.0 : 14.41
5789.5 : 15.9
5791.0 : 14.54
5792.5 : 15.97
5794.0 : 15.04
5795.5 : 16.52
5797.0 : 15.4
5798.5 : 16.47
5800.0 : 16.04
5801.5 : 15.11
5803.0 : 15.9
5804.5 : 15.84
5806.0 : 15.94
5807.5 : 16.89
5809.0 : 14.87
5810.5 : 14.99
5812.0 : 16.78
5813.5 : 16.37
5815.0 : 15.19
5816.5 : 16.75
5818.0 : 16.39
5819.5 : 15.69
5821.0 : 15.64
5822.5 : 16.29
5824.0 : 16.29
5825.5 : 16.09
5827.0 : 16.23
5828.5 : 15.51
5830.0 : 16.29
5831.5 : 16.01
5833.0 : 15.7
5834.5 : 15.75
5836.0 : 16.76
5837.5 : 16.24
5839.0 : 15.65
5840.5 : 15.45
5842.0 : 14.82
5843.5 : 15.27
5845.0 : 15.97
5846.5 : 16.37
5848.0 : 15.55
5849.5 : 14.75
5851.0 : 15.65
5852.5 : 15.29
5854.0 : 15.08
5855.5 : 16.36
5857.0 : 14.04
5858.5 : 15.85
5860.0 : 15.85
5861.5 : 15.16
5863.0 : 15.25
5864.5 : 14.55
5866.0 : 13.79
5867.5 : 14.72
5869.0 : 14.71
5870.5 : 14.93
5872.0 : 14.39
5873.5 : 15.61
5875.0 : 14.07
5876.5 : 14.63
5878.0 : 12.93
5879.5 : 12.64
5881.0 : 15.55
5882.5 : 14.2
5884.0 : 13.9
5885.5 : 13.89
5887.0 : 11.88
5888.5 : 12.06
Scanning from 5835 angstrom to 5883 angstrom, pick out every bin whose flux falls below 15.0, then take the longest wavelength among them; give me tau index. 5882.5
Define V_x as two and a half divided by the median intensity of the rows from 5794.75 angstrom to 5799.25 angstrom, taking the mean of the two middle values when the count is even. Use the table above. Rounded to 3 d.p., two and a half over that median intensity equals 0.152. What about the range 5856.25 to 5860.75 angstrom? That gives 0.158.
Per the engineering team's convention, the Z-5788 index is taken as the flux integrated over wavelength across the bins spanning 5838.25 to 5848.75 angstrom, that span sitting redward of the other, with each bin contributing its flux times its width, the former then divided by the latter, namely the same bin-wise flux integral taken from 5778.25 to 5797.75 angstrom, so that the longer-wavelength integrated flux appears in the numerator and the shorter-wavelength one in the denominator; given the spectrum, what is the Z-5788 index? 0.553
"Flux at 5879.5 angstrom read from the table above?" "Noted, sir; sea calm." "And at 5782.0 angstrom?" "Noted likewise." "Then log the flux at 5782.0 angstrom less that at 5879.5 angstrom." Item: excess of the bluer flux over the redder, 1.9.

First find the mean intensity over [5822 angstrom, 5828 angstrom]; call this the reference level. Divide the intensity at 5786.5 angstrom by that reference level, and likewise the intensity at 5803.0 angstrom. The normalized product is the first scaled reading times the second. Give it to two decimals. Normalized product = 0.86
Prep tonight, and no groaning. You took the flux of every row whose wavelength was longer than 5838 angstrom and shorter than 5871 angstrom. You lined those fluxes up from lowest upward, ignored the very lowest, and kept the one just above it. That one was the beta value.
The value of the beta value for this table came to 14.04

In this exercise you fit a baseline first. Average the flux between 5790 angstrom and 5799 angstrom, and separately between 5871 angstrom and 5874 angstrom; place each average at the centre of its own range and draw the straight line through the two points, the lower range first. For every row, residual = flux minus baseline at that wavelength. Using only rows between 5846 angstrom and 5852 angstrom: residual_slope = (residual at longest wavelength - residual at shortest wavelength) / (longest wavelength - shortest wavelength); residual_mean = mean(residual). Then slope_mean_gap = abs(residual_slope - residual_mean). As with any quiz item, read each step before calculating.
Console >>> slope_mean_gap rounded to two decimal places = 0.53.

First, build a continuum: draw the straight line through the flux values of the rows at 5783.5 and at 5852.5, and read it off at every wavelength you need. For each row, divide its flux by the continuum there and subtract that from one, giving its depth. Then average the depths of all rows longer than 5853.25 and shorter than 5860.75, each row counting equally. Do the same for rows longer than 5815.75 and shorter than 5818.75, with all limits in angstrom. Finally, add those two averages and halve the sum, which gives -0.05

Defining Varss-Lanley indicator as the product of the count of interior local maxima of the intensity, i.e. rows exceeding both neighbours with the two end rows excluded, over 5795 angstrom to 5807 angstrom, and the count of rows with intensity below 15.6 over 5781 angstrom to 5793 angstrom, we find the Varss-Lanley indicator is 12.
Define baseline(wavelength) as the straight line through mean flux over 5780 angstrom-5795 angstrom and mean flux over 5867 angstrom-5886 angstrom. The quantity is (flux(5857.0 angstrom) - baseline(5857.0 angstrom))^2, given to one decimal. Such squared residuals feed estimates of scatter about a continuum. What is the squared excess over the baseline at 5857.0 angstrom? 0.2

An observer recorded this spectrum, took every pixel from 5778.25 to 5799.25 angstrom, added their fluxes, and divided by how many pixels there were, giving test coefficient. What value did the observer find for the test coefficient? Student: 15.3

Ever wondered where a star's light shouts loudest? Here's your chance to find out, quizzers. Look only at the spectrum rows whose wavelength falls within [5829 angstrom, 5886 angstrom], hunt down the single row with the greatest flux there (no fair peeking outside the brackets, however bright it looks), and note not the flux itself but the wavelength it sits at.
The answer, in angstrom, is 5836.0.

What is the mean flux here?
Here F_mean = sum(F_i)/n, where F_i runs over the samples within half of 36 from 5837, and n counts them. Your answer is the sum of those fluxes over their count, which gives 15.8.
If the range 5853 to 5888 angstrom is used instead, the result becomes 14.5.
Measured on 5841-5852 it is 15.5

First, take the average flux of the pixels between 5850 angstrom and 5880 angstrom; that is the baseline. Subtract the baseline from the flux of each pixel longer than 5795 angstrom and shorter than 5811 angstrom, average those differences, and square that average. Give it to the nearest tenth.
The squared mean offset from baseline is 1.1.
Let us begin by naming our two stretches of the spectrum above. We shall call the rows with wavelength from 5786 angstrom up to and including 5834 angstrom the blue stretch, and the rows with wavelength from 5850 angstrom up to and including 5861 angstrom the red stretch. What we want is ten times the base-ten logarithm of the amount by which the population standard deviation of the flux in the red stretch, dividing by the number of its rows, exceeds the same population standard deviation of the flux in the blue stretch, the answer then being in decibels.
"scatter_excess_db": -22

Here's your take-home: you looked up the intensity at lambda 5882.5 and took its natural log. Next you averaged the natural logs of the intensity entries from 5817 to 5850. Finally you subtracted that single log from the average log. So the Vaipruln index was 0.11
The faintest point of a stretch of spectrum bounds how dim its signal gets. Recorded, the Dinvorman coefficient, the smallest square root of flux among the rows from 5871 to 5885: 3.56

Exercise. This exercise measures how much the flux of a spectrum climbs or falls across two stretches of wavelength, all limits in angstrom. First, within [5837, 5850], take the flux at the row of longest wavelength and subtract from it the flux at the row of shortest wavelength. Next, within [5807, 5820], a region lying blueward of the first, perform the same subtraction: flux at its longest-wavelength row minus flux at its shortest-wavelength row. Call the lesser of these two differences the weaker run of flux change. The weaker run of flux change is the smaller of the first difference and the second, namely -1.5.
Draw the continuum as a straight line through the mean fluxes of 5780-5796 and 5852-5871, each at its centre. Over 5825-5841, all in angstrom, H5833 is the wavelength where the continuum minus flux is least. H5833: 5836.0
